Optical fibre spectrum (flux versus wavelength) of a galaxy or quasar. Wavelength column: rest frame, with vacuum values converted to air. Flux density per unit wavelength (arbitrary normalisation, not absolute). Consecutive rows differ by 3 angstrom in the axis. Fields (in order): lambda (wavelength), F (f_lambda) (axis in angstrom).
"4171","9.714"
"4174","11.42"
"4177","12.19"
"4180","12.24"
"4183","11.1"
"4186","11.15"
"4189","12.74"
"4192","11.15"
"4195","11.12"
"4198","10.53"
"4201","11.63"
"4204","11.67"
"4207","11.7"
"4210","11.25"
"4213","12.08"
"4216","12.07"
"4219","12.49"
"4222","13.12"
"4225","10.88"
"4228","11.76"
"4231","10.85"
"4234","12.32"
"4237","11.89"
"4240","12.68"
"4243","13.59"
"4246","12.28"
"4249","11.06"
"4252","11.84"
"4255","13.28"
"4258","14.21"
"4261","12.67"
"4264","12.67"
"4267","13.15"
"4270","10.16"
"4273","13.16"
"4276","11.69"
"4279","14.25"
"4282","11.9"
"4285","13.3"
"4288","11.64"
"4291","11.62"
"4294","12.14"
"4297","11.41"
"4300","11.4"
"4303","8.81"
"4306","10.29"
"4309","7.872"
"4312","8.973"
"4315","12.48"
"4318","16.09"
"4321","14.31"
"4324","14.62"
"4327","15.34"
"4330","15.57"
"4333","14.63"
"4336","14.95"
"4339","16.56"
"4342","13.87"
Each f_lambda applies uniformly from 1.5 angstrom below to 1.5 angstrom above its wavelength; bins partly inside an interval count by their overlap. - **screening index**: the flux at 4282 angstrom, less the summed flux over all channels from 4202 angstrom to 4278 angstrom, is -293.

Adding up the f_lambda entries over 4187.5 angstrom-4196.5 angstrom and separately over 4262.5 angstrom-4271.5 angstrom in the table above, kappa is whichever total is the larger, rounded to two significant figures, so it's 36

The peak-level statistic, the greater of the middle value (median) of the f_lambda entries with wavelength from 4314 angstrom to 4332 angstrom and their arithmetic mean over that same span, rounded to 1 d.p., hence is 15.0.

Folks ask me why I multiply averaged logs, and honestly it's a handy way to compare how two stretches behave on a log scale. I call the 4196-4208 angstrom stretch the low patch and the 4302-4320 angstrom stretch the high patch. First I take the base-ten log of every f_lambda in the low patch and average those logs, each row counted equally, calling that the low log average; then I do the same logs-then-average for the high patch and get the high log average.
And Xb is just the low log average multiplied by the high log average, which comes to 1.08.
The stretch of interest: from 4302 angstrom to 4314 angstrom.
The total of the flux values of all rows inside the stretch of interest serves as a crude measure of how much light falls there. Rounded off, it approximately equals 35.9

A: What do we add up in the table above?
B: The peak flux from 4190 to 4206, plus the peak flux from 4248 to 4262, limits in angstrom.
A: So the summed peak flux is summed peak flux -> 25.9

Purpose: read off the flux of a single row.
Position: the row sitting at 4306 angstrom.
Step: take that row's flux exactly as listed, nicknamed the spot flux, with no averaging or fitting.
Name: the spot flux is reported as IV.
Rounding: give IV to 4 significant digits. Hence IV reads 10.29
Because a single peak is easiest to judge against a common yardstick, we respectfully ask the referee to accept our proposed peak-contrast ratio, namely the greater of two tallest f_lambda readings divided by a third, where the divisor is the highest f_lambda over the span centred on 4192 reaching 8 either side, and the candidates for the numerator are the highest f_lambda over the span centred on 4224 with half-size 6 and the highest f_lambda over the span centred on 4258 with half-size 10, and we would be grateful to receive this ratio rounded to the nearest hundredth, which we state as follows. 1.12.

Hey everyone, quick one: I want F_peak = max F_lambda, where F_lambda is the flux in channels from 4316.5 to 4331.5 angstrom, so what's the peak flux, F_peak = 16.09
